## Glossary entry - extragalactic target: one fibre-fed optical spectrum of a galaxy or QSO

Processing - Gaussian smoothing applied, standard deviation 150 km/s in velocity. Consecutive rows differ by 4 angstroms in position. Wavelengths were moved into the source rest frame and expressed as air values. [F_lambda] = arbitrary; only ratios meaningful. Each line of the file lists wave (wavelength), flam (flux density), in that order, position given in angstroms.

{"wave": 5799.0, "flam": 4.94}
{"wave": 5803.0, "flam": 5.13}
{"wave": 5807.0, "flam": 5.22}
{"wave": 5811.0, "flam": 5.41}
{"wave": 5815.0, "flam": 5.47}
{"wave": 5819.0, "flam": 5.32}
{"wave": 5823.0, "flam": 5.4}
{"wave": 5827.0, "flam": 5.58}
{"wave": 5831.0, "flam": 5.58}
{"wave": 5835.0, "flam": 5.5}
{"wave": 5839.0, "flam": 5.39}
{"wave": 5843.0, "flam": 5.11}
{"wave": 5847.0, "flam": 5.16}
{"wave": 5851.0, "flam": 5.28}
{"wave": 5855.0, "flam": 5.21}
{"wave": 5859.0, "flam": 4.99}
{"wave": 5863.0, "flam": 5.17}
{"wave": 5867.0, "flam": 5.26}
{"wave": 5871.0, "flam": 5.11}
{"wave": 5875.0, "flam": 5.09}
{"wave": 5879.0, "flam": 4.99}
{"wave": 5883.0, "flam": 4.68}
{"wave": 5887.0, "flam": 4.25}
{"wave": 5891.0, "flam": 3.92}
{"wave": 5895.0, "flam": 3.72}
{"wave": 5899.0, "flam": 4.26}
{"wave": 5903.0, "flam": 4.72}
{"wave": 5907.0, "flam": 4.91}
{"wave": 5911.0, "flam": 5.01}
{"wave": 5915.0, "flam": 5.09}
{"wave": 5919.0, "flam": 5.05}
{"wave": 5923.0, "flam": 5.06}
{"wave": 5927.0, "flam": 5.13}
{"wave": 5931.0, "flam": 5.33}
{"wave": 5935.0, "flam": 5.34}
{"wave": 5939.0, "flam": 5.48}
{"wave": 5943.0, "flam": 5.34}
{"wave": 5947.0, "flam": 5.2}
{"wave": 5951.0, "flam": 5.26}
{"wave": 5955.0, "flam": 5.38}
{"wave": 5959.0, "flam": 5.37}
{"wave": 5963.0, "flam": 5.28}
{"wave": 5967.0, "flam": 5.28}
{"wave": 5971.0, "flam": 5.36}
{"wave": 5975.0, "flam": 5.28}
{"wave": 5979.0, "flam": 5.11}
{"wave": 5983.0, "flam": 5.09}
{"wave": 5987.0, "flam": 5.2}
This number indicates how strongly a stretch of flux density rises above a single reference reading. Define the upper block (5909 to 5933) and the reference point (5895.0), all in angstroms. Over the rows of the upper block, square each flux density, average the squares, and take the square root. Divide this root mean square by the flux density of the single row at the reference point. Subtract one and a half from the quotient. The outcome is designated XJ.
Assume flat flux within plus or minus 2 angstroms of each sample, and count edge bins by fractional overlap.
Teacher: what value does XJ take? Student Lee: -0.13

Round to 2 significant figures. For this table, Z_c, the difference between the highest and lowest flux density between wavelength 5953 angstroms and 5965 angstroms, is 0.10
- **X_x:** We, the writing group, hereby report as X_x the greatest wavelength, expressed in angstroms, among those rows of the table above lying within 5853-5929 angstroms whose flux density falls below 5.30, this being 5927.0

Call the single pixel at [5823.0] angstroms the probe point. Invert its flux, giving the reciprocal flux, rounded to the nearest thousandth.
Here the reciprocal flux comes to 0.185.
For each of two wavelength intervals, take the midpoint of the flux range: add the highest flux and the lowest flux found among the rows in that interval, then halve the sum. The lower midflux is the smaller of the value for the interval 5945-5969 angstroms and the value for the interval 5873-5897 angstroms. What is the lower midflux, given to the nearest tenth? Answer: 4.4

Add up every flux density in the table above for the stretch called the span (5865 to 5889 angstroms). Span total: 29.4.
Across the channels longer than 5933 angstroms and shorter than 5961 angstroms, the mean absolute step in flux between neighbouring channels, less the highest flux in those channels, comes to -5.38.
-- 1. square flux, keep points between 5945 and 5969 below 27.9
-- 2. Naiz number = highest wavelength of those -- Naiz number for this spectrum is 5967.0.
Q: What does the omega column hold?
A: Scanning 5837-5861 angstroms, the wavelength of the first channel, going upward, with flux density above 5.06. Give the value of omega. 5839.0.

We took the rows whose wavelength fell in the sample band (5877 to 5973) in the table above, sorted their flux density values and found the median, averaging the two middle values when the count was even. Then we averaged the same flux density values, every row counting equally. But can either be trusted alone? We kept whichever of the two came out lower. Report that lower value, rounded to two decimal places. 4.98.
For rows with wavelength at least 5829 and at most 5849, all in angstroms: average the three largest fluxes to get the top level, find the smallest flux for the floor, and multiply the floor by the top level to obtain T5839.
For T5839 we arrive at 28.1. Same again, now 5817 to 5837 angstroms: 29.5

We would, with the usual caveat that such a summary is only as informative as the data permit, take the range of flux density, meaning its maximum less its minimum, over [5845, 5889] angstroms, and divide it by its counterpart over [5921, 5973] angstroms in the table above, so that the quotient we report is 2.5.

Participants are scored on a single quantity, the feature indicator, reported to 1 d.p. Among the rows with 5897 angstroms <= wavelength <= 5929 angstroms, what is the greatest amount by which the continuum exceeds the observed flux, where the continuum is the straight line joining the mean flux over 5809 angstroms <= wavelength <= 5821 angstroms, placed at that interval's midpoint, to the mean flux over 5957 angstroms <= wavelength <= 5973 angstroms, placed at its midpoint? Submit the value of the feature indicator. 1.1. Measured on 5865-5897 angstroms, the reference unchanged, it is 1.6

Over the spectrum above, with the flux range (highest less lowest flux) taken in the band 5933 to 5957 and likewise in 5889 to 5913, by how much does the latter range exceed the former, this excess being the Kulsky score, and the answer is 1.0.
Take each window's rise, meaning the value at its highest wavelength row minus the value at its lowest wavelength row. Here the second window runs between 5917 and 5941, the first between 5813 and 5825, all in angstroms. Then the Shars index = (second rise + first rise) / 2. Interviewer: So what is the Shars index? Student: 0.18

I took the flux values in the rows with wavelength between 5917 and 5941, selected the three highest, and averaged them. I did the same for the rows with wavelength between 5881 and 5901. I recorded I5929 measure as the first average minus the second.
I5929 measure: 1.0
